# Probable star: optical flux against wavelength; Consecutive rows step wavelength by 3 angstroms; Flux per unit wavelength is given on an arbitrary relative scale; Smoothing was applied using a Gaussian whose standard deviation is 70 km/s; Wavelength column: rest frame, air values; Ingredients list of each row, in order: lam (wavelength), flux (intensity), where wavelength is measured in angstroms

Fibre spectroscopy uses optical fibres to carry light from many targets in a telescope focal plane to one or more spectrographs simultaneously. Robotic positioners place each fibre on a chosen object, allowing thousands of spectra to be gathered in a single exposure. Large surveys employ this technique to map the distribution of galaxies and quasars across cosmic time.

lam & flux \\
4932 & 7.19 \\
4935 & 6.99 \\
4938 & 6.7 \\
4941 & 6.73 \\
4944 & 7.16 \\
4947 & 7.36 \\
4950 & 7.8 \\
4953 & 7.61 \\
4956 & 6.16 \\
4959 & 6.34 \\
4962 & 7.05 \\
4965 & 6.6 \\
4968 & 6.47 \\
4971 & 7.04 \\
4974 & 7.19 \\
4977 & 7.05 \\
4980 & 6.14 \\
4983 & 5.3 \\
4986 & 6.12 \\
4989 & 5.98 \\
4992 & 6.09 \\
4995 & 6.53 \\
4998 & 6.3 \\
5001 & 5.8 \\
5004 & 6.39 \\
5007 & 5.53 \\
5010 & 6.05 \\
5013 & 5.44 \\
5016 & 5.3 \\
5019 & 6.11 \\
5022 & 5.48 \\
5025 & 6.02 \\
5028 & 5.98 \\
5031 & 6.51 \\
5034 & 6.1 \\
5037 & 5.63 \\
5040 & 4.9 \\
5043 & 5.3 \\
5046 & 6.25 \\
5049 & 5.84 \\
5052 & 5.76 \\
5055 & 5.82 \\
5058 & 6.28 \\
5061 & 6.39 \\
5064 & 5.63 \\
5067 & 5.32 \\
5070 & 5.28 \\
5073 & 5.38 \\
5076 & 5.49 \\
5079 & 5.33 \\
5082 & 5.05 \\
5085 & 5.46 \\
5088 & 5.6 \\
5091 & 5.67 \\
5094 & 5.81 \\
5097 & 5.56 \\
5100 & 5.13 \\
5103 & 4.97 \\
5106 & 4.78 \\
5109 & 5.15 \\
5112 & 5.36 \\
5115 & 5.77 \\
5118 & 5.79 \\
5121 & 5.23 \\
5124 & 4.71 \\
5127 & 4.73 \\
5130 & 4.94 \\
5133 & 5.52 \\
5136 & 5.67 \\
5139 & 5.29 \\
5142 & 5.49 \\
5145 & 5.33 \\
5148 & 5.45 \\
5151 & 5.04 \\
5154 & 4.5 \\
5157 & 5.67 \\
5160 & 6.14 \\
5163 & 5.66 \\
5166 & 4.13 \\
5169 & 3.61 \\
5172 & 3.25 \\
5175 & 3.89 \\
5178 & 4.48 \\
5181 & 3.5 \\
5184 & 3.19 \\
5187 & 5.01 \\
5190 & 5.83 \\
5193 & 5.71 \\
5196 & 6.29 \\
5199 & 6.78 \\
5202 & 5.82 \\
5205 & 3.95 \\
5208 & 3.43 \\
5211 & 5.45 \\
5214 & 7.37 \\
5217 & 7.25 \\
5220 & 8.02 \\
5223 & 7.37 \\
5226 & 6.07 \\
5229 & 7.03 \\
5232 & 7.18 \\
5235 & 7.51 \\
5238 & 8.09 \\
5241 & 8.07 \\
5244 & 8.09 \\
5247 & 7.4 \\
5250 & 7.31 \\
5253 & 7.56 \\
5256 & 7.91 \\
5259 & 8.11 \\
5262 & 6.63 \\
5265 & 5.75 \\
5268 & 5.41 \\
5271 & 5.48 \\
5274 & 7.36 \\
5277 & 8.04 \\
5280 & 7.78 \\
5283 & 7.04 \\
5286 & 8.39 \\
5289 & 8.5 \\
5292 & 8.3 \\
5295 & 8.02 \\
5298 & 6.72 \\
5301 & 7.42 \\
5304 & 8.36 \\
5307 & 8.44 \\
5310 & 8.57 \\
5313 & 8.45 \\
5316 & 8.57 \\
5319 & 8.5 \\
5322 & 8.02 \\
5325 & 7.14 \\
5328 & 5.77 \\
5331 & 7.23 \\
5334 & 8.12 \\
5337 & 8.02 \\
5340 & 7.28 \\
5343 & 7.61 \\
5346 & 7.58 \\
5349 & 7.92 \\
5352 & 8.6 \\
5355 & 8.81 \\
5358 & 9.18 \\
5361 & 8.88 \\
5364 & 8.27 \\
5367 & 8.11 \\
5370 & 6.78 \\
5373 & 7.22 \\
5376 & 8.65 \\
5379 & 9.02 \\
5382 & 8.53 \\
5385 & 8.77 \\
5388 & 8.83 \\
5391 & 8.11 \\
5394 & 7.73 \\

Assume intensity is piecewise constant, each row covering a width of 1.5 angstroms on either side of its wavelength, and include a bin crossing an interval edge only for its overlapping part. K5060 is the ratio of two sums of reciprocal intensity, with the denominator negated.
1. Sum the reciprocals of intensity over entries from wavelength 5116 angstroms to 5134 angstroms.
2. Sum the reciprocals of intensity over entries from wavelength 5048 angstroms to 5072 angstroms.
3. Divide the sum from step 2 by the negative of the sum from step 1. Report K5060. -1.2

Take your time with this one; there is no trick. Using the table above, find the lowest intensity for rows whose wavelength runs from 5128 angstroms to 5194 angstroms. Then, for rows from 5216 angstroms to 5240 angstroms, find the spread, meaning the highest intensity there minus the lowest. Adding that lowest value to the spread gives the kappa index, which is 5.2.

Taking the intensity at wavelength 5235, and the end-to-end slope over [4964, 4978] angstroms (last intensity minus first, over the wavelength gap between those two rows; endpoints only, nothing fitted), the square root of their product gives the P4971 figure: 0.5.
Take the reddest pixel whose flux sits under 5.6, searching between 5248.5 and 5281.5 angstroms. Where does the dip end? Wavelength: 5271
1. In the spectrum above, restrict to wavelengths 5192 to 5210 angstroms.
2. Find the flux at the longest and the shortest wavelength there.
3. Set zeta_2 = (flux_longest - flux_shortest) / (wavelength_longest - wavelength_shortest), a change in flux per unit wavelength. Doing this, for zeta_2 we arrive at -0.15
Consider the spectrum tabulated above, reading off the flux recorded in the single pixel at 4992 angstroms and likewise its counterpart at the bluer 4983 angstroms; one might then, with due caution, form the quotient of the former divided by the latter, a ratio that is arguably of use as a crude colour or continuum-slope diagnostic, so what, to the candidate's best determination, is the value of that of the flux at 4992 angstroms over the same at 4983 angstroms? 1.15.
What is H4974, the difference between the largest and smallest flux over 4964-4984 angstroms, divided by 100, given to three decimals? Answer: 0.019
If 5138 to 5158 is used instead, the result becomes 0.012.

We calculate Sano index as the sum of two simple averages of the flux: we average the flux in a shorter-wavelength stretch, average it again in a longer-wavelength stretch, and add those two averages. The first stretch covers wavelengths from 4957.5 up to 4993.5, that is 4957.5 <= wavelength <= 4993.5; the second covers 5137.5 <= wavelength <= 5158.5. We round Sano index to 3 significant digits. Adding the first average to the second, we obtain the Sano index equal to 11.7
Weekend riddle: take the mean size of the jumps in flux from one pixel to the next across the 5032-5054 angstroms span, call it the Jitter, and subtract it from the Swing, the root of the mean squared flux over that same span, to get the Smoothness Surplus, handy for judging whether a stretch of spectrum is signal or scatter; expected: 5.2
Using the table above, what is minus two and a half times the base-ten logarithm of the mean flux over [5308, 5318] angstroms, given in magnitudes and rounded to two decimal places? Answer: -2.33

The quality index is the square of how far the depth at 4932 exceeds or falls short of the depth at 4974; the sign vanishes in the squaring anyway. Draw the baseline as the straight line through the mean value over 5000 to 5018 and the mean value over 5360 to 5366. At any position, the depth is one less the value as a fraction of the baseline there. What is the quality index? 0.007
